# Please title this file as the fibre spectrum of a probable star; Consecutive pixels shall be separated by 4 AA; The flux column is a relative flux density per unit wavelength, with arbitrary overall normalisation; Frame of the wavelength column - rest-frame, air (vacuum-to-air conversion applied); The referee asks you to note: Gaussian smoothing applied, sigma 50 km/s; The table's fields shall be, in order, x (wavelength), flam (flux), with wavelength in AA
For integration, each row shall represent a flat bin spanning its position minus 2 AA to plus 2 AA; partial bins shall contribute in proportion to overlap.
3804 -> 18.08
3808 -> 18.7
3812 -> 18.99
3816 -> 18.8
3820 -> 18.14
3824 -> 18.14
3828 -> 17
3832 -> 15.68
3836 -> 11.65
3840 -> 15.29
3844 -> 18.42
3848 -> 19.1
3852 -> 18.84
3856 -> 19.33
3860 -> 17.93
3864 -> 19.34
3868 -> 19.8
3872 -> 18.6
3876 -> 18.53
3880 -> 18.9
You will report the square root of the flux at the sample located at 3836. 3.41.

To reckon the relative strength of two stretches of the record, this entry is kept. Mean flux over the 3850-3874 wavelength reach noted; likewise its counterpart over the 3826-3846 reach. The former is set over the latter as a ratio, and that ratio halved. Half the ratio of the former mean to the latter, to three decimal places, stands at 0.608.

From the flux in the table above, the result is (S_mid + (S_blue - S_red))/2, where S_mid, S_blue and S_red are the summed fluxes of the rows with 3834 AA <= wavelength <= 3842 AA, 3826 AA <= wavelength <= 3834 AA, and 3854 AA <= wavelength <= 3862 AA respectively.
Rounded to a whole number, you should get 11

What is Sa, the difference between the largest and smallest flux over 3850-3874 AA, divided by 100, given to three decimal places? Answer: 0.019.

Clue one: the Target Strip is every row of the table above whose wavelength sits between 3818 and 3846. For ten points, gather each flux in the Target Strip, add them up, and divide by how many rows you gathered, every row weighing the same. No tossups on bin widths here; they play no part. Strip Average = 16.3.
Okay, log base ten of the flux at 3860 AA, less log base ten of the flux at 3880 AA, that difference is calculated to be -0.02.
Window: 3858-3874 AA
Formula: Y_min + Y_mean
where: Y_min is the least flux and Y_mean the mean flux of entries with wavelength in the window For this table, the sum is 37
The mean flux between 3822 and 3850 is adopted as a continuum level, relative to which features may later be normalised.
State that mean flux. 16.5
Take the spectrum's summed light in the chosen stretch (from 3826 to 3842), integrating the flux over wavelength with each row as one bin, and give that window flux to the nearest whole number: 238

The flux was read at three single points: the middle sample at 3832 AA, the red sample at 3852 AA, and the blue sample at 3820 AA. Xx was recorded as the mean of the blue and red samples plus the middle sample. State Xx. 34.2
